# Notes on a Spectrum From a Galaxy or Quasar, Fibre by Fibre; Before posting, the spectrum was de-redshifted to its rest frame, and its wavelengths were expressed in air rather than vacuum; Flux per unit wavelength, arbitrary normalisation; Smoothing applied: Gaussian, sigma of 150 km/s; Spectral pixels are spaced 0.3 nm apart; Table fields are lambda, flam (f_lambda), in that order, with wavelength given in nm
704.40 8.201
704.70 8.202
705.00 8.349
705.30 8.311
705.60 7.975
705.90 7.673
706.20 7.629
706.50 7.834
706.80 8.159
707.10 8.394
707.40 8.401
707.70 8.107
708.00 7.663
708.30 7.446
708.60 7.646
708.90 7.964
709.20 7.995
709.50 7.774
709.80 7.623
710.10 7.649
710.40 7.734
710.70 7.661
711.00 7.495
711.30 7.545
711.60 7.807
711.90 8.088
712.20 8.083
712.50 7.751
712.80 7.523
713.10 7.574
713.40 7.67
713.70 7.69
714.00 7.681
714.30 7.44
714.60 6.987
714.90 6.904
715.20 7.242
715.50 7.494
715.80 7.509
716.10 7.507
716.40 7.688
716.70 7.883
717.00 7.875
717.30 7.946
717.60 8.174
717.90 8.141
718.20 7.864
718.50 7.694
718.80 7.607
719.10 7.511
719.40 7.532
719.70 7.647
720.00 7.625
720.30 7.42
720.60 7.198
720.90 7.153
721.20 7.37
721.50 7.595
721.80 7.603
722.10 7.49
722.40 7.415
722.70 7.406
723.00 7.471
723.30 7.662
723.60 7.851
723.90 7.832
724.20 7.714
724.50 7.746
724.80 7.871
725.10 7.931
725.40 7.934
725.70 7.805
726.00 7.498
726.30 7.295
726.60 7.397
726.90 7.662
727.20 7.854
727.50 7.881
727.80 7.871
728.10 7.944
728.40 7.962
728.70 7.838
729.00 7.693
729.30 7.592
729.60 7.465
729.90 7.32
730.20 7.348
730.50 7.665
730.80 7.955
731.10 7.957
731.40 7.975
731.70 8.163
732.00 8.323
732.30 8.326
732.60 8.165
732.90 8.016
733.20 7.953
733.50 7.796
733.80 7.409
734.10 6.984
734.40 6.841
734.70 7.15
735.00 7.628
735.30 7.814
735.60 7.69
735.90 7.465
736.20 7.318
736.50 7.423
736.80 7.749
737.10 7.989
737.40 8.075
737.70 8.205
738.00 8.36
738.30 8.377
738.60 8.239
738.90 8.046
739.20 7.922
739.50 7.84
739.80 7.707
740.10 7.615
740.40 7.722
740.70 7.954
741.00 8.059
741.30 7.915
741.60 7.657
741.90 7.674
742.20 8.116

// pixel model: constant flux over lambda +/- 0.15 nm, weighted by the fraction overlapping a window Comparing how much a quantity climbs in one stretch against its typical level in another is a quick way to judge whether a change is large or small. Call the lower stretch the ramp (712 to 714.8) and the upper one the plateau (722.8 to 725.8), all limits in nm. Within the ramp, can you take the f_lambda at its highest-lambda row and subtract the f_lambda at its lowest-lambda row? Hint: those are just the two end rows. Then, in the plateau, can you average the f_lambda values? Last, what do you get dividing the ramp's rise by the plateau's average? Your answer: -0.14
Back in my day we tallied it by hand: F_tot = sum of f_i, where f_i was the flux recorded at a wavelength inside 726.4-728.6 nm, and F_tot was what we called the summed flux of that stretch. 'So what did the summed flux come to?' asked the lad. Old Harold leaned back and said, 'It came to 54.6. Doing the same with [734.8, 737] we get 53.1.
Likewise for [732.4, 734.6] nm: 53.2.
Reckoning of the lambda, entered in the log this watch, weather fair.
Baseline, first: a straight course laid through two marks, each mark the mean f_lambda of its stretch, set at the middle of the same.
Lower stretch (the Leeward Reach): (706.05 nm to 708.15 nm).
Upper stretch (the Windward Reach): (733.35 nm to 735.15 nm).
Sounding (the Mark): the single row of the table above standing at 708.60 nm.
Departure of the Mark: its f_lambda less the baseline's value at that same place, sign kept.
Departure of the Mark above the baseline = -0.34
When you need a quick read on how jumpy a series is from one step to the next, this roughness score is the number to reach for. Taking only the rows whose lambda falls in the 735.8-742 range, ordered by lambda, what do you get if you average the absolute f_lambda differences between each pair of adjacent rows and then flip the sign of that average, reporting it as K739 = -0.142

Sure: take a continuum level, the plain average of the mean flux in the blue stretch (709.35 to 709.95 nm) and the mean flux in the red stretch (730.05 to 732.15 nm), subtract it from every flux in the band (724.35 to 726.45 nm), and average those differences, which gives -0.1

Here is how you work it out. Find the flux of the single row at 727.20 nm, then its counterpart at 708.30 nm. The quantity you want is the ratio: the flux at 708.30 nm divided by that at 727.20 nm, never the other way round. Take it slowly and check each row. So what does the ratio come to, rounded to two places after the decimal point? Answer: 0.95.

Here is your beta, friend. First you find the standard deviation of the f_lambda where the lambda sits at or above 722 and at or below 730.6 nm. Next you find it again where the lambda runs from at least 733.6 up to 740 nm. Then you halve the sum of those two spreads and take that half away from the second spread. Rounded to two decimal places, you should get 0.11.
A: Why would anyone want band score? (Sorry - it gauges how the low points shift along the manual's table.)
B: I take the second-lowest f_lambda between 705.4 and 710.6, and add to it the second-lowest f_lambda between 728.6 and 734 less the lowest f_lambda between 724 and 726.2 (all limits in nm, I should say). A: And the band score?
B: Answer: 7.5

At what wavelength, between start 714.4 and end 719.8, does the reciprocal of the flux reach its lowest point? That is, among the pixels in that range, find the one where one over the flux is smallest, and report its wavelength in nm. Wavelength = 717.60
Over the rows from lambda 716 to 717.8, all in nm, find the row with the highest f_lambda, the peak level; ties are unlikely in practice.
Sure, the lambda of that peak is 717.60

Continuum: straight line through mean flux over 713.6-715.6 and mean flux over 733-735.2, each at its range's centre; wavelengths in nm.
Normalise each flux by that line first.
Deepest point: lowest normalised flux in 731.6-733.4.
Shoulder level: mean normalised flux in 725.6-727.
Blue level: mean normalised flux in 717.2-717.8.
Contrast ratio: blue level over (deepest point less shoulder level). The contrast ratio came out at 20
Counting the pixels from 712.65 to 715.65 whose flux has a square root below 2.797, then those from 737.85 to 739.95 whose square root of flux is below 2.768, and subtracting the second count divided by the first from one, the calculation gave 1.0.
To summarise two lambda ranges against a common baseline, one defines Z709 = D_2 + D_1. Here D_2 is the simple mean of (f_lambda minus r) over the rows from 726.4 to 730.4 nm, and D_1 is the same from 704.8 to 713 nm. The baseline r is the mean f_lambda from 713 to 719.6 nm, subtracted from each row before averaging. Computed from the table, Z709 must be 0.30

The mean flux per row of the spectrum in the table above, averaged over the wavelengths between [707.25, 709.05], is 7.87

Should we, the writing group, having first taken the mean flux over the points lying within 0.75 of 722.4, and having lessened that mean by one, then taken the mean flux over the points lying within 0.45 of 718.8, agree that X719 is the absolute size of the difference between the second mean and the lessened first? 1.13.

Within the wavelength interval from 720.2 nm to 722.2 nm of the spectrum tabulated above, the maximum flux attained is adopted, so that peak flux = 7.603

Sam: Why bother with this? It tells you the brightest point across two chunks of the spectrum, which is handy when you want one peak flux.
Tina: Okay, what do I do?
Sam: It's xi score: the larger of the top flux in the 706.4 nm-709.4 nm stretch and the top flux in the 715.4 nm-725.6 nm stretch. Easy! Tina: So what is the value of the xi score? 8.40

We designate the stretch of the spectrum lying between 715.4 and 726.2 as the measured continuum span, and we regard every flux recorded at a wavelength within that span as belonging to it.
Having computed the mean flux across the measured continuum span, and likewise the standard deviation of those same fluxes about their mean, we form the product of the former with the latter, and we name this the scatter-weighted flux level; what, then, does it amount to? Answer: 1.8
